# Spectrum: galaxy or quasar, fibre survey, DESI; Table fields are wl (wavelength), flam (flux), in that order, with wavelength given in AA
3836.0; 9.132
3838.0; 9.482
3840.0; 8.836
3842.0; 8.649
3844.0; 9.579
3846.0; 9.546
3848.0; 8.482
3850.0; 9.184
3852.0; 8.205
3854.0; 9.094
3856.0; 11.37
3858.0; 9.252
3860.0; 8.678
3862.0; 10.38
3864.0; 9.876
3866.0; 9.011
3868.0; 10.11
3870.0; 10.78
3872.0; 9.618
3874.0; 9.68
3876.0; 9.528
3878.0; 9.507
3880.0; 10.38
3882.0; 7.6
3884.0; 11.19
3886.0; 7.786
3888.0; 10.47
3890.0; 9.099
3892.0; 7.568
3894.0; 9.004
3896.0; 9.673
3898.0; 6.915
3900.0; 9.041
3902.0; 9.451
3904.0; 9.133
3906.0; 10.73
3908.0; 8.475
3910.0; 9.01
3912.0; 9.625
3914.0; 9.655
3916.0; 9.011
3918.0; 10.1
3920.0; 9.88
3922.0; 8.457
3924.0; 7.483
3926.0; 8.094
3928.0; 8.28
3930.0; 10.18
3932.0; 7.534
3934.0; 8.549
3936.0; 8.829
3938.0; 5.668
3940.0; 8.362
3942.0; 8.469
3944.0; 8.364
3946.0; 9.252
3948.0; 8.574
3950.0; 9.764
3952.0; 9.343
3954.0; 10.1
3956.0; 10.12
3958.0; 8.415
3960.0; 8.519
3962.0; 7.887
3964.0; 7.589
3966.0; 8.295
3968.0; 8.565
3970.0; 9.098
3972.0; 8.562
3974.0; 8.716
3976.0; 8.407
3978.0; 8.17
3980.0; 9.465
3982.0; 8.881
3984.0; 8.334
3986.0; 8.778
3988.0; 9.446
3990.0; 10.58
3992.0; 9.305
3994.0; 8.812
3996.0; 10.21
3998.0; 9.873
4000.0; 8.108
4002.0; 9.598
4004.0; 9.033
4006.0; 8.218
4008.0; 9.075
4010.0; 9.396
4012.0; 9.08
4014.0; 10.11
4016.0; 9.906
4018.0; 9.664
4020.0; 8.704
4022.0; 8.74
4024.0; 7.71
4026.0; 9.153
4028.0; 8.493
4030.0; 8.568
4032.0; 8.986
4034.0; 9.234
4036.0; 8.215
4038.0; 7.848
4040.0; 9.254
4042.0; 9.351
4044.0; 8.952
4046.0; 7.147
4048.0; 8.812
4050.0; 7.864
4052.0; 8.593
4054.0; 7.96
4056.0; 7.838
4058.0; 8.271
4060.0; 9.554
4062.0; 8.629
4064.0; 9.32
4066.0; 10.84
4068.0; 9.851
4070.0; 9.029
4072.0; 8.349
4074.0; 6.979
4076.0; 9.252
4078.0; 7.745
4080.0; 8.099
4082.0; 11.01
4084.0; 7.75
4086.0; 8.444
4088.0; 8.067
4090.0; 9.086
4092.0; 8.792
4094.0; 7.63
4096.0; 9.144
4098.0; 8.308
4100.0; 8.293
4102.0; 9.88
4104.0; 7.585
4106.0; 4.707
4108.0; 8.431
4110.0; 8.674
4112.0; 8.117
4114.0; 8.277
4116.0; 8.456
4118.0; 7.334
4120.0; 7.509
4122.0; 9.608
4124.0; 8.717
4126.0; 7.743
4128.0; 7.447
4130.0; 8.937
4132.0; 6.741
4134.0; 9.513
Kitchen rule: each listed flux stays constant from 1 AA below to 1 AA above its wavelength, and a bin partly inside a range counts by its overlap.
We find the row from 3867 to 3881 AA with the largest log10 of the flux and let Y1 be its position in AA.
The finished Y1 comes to 3870.0 AA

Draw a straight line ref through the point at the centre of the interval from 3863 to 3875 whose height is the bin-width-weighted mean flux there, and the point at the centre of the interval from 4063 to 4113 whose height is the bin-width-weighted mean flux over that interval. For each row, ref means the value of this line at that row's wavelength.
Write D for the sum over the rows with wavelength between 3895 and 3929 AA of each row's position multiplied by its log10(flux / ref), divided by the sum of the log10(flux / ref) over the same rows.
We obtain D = 3913.7 AA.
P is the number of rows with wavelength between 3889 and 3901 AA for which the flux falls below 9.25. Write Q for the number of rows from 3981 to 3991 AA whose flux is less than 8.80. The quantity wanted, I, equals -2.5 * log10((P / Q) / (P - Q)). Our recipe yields 0.20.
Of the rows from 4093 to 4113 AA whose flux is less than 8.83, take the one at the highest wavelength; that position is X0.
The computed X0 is 4112.0 AA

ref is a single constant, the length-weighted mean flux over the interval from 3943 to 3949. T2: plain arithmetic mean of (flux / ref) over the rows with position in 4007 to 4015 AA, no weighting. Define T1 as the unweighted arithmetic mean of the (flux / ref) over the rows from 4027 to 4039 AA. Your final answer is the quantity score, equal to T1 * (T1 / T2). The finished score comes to 0.89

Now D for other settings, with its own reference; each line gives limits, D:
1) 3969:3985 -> 3977.2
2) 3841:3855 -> 3848.4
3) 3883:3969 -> 3929.0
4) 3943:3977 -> 3963.6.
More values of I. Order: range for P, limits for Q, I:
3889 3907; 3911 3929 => 0.31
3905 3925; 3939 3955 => -0.24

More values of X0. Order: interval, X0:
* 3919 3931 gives 3928.0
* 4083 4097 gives 4094.0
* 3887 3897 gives 3892.0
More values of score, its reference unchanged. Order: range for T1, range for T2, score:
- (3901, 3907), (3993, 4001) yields 1.18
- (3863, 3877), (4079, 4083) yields 1.15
